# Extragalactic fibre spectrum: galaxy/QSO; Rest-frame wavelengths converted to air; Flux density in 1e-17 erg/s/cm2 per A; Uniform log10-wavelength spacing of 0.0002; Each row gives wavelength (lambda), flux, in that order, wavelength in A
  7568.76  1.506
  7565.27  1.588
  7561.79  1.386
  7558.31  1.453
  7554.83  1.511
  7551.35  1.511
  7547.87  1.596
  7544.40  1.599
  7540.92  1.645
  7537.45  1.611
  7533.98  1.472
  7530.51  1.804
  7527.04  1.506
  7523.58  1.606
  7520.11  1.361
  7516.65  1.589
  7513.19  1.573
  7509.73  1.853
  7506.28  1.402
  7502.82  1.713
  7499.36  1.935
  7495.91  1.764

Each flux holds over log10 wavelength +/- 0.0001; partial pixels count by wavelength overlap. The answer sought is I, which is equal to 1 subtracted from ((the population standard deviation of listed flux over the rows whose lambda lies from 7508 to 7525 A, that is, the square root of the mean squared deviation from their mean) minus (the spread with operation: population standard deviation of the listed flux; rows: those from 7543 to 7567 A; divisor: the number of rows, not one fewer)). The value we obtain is -0.92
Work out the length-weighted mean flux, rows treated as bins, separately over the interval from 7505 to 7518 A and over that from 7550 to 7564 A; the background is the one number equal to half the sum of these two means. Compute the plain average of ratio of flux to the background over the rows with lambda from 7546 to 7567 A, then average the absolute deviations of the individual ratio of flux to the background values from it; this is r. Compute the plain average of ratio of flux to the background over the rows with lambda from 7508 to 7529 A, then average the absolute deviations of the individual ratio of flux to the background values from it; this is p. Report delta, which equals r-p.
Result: -0.03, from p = 0.07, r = 0.038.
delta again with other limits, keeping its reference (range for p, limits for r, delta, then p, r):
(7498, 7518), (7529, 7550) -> -0.06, 0.10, 0.045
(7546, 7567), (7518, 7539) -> 0.04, 0.04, 0.074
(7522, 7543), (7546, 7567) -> -0.01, 0.05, 0.038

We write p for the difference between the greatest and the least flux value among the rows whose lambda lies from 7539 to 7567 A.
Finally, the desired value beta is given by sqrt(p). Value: 0.51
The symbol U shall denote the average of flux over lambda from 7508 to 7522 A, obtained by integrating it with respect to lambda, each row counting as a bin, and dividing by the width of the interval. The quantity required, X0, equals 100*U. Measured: 159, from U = 1.59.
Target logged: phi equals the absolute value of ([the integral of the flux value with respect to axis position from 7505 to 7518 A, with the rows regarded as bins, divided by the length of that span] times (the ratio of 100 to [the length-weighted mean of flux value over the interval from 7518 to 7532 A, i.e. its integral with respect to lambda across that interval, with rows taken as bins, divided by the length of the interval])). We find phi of 103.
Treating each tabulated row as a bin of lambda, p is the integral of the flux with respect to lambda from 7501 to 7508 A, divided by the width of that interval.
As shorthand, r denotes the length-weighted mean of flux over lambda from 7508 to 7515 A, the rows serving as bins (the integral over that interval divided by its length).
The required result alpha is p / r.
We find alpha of 0.91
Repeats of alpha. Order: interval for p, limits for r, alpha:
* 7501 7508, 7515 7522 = 1.06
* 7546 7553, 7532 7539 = 1.00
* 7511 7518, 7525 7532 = 0.97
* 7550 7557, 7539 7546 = 0.93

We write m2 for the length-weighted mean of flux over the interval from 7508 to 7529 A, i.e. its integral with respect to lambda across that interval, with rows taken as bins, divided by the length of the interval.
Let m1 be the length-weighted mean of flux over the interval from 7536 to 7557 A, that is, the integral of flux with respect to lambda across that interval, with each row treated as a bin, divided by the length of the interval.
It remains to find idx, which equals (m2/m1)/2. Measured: 0.503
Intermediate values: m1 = 1.58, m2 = 1.58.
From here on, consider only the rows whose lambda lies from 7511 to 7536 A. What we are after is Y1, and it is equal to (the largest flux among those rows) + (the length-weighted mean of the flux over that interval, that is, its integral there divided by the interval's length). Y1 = 3.37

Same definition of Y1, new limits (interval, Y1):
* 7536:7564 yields 3.18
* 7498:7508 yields 3.61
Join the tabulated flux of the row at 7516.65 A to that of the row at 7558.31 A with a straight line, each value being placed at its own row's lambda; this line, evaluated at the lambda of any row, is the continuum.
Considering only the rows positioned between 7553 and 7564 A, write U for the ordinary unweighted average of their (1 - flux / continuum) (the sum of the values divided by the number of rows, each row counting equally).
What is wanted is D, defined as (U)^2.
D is 0.0000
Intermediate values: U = 0.00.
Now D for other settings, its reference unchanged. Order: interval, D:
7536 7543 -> 0.0055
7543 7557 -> 0.0024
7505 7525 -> 0.0004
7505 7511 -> 0.0000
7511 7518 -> 0.0001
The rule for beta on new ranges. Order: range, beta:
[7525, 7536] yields 0.58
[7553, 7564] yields 0.35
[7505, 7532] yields 0.70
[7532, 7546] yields 0.42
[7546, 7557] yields 0.29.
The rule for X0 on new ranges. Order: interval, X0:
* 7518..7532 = 157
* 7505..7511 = 163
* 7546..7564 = 150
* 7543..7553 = 157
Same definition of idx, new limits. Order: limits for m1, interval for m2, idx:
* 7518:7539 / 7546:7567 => 0.483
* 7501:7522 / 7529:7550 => 0.511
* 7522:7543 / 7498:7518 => 0.521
